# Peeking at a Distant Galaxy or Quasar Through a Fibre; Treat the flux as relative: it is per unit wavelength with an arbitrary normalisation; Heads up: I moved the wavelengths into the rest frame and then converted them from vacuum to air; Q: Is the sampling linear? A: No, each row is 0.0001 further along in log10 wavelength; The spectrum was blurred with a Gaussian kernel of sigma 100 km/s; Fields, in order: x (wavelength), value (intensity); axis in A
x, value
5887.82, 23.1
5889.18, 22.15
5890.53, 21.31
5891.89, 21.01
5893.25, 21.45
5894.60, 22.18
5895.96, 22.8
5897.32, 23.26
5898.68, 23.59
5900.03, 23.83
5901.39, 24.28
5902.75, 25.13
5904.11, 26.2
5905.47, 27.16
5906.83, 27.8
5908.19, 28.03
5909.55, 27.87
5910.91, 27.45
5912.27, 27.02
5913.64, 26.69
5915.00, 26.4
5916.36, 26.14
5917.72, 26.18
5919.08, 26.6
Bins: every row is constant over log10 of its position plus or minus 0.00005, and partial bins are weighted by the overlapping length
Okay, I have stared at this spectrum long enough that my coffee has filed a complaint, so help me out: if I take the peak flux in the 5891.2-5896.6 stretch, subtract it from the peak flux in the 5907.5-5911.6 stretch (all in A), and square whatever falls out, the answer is 27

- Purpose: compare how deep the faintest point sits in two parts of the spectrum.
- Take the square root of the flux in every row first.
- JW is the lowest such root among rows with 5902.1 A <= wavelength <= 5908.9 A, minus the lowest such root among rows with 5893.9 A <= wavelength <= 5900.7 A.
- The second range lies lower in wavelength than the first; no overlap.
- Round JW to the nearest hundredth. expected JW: 0.30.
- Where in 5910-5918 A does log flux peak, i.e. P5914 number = 5910.91 A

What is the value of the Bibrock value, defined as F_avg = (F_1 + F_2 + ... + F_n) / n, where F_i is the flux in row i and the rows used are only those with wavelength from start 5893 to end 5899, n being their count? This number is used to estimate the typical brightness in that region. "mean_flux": 22.7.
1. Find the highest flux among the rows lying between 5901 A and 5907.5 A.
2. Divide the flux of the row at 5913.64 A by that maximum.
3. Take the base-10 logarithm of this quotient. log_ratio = -0.018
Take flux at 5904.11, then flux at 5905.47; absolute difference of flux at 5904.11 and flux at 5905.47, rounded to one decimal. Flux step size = 1.0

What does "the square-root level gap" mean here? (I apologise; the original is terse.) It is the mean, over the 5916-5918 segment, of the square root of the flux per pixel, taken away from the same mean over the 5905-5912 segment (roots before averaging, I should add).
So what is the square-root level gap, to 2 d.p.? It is 0.14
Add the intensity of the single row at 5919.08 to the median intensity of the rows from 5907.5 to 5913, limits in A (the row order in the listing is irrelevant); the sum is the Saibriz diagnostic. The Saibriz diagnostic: 54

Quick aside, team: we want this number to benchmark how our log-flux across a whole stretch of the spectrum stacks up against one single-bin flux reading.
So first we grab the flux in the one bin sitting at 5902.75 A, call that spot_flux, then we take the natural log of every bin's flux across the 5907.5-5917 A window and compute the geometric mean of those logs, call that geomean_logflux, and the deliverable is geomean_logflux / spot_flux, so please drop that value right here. 0.131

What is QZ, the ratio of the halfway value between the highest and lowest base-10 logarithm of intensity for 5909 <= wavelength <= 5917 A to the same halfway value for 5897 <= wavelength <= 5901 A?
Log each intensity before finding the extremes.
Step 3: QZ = 1.04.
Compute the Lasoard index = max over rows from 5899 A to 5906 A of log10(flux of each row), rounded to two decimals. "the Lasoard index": 1.43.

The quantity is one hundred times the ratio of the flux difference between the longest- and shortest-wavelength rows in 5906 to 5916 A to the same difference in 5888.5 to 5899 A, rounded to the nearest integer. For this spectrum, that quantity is -97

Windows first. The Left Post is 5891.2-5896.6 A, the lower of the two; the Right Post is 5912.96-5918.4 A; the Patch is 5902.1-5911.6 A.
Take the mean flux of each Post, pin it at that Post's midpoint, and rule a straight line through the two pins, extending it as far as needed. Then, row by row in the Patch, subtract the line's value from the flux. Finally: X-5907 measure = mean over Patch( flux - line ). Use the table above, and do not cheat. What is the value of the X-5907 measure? 2.6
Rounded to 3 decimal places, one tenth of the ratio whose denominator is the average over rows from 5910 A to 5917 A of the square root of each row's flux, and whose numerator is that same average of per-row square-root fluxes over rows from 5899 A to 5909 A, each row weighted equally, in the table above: 0.099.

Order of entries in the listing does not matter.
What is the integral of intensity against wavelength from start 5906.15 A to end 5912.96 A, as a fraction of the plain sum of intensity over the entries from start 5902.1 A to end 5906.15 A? 2.4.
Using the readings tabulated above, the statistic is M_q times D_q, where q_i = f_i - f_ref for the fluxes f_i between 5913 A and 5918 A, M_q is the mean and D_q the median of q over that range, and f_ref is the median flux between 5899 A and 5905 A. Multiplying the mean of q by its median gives 2.6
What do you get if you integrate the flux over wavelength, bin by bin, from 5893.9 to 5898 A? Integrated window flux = 93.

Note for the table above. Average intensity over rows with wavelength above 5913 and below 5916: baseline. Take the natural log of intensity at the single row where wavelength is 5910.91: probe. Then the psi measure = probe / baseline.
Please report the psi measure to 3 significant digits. 0.125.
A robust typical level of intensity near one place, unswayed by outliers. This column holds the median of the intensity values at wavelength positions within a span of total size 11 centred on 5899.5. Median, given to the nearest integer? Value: 24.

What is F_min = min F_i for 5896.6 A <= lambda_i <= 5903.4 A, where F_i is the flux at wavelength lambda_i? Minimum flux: 23.26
